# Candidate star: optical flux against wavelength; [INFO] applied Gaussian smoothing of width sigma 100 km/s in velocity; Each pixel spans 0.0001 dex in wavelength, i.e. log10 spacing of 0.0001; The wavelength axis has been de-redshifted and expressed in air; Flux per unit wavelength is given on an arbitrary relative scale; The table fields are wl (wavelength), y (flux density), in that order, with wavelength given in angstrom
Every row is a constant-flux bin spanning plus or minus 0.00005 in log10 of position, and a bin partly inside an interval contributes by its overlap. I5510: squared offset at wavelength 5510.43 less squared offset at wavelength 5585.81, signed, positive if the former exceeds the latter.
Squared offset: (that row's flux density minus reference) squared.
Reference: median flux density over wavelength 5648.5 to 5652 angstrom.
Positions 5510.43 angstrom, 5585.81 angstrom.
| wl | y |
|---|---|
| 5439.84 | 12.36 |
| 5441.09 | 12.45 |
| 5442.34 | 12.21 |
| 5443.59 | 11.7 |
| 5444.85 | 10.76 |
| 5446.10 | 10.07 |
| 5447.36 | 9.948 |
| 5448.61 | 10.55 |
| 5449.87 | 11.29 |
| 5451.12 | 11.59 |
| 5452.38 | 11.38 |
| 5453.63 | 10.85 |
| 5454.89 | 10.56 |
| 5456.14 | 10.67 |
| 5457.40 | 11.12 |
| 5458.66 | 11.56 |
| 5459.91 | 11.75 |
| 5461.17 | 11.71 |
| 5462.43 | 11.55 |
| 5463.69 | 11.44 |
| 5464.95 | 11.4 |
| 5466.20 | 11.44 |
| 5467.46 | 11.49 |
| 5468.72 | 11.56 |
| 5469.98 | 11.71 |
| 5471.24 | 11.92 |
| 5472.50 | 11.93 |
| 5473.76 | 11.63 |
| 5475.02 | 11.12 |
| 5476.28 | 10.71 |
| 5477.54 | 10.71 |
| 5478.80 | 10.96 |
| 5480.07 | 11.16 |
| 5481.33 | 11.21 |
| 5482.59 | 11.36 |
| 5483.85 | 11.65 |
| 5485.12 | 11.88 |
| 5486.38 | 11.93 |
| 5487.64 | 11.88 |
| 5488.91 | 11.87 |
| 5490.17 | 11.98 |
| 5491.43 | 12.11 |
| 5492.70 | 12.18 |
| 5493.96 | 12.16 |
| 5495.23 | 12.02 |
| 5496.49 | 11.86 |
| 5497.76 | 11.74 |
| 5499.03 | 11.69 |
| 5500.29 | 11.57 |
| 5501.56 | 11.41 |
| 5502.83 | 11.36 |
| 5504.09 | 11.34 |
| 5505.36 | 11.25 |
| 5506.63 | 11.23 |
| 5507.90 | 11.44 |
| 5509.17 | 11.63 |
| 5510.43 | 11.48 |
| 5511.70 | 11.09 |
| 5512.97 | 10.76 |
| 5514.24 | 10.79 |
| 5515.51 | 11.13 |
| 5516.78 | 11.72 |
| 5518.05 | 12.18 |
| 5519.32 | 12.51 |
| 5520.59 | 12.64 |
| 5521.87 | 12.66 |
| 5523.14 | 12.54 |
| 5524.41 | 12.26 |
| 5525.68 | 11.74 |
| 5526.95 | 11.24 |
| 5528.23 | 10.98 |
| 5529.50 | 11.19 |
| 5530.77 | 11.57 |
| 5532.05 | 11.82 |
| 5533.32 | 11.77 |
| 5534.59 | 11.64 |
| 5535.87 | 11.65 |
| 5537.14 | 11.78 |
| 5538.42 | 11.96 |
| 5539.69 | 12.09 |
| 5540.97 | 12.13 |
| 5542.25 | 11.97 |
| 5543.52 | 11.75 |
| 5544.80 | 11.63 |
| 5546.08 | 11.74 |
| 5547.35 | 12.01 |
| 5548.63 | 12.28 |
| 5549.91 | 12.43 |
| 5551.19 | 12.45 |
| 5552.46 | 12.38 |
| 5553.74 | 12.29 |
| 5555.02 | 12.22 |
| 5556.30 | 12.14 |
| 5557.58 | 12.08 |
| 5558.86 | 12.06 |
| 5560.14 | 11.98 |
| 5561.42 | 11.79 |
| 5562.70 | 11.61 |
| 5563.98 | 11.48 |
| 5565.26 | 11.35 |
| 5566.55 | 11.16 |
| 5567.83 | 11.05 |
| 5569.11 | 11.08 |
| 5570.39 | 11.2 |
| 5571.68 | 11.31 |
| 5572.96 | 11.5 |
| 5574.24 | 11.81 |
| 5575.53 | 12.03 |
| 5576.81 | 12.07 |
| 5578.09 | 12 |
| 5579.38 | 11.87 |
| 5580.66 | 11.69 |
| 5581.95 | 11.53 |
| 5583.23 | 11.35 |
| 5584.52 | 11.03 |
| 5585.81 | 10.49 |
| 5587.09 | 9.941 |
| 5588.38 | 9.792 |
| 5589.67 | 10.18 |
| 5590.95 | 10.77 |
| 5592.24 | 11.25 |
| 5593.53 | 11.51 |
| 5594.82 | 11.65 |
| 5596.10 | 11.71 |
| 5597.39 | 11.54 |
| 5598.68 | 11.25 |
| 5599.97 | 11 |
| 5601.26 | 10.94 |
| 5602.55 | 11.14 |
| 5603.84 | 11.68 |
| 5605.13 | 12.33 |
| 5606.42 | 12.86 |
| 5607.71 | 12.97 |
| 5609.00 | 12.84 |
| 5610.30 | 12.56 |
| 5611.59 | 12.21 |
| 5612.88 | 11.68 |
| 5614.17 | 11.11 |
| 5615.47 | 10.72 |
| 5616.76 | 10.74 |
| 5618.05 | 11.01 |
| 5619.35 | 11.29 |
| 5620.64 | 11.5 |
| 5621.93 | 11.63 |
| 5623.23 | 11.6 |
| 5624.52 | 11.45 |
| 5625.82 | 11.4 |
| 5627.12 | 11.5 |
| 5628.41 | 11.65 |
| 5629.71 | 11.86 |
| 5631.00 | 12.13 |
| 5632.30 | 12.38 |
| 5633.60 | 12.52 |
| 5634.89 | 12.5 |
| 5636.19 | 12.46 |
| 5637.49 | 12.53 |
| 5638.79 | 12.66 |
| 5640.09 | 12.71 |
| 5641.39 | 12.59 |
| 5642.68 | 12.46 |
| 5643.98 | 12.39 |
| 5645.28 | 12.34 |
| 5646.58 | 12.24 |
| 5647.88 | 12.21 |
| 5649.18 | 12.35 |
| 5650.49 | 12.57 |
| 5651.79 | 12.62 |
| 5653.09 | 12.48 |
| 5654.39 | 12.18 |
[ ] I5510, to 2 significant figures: -3.1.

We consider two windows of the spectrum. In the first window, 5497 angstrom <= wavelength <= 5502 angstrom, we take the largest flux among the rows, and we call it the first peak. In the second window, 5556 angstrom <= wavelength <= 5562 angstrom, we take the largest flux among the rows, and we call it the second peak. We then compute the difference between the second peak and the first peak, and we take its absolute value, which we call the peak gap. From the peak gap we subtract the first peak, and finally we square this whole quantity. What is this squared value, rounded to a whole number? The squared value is 129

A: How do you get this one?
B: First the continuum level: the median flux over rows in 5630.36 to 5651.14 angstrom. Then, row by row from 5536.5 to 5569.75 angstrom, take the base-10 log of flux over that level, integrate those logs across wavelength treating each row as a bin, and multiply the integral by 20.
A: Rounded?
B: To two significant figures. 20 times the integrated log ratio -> -14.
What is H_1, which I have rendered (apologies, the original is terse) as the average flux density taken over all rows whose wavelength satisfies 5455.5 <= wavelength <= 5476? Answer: 11.5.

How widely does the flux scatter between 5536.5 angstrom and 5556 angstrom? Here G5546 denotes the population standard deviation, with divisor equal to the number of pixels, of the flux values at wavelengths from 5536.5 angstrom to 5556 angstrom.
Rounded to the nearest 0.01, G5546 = 0.26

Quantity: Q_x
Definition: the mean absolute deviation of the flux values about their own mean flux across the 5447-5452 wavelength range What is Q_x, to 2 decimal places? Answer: 0.60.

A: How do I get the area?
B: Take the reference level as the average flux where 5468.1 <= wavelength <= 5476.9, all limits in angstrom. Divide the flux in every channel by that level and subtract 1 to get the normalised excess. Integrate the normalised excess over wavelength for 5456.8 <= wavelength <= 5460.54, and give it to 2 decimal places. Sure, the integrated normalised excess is -0.01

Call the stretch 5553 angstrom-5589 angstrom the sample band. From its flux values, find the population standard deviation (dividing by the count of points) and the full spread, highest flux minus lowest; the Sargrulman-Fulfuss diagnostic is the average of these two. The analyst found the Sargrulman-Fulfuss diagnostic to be 1.56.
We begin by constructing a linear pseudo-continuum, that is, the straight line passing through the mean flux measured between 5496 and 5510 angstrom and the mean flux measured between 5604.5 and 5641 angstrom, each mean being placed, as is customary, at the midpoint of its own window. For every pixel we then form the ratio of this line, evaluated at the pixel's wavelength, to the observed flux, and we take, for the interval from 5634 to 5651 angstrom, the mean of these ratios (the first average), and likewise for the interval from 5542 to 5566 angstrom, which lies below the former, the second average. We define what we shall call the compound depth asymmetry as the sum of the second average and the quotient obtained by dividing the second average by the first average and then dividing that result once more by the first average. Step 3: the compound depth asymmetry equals 2.02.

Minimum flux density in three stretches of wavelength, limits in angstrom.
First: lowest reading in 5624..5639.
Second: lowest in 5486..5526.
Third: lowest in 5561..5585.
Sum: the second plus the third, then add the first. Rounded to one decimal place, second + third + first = 33.2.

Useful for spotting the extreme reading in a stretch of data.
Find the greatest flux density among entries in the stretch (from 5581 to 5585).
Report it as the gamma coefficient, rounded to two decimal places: 11.53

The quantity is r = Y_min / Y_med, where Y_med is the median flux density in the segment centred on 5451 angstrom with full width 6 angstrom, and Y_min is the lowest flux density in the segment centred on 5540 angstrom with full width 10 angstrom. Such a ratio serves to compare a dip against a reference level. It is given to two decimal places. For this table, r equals 1.03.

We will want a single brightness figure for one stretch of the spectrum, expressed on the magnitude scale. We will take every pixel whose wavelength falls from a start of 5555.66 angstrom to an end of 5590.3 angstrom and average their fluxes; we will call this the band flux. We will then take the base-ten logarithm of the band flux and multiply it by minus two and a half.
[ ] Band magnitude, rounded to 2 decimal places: -2.64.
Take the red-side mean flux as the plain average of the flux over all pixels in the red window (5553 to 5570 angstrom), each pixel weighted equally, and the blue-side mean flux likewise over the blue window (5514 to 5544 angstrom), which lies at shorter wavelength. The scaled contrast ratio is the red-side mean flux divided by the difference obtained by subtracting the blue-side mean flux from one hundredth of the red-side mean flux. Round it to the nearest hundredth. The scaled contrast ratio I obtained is -1.00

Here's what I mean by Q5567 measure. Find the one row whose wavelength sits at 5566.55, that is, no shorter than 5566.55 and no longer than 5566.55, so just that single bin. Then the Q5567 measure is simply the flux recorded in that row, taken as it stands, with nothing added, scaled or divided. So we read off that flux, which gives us 11.16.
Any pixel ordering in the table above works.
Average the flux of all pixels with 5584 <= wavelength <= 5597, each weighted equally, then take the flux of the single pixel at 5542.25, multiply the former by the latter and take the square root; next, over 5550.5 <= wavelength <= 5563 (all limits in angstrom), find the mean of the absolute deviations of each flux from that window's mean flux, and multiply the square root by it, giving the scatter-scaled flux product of 2.2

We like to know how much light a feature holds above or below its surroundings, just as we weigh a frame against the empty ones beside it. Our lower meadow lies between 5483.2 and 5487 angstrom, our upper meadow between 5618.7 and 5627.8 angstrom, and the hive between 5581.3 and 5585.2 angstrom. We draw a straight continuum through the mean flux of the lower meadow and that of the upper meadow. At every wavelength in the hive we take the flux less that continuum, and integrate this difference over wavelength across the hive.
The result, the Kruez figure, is -1.1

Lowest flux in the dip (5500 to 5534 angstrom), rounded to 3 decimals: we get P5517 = 10.760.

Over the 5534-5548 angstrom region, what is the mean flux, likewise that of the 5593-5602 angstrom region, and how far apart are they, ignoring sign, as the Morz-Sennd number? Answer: 0.48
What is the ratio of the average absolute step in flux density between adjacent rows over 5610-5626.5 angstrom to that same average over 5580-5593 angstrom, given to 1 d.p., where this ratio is 0.7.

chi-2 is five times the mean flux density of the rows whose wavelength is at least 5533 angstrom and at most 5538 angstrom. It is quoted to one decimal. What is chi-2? 58.6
